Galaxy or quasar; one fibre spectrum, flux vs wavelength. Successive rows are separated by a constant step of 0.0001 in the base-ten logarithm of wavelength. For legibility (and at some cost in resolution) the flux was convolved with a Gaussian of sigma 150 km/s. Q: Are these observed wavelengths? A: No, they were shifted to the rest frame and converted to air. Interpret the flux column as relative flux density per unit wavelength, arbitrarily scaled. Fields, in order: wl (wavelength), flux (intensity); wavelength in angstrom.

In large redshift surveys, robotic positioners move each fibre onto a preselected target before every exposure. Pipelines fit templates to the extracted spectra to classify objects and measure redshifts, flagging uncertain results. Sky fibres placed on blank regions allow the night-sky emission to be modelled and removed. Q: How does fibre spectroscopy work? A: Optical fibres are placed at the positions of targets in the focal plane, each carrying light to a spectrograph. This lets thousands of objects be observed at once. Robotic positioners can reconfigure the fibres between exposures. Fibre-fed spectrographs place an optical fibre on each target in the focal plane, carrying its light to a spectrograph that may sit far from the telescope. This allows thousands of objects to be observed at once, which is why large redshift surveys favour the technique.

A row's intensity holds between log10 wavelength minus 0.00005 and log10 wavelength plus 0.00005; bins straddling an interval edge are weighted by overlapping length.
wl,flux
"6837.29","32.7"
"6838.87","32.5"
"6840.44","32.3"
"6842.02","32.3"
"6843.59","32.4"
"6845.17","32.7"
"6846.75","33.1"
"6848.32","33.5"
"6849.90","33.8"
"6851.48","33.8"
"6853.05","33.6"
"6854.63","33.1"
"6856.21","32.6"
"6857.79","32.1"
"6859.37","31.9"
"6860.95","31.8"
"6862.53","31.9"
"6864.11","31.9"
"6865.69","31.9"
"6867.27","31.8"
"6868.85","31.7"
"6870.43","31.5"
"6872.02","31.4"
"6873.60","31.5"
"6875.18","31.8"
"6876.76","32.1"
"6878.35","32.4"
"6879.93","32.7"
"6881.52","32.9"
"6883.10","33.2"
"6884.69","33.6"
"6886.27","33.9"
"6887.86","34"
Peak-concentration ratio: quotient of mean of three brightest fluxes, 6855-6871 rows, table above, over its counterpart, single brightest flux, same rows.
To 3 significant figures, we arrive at 0.988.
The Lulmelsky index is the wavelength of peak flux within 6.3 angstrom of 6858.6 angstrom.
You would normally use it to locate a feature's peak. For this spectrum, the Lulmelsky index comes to 6853.05 angstrom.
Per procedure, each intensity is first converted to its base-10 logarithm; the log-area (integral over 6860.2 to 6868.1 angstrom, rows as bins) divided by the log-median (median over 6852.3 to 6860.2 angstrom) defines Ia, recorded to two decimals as 7.85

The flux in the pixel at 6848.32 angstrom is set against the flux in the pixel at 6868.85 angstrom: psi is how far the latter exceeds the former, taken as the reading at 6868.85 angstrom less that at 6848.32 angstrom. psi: -1.8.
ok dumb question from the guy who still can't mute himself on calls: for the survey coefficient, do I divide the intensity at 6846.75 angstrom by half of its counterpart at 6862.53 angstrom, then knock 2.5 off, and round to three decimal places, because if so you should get -0.425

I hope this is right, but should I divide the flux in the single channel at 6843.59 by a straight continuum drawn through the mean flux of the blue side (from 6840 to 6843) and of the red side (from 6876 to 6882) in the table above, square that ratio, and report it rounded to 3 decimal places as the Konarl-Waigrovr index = 1.005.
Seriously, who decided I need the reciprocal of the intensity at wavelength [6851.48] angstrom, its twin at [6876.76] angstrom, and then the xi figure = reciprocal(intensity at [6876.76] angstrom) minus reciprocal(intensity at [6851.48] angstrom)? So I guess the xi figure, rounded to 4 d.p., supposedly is 0.0016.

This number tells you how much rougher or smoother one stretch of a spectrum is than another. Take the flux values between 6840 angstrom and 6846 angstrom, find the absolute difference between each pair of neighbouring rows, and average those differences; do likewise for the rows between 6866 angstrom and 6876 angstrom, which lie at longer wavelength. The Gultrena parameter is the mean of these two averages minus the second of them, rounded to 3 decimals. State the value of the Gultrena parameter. -0.013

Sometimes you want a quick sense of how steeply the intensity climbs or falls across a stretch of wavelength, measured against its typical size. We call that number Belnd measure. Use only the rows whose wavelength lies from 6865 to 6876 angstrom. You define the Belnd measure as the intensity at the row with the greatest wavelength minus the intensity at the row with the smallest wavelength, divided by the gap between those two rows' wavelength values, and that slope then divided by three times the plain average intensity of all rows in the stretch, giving 0.000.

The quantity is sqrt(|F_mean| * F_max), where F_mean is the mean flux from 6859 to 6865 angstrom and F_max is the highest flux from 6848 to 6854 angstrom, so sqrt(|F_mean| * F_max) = 32.8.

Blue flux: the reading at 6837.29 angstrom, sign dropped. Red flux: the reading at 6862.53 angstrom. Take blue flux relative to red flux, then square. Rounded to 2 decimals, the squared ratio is 1.05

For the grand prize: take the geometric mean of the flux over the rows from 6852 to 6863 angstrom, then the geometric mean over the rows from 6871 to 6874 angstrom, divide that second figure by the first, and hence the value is 0.97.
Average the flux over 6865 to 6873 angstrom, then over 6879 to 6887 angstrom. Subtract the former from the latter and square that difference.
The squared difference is 2.6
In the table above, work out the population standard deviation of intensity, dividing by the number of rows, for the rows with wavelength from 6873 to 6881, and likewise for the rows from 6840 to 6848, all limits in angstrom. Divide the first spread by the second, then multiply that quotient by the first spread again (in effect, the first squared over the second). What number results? 0.59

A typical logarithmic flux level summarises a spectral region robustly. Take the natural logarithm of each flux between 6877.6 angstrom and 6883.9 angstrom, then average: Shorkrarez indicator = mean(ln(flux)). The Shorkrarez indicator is 3.49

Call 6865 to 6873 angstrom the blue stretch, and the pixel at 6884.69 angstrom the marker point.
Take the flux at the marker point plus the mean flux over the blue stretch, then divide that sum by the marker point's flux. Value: 1.942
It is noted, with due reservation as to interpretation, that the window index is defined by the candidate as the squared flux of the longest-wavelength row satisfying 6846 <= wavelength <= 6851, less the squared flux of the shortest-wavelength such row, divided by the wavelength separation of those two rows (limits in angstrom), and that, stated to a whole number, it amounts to 15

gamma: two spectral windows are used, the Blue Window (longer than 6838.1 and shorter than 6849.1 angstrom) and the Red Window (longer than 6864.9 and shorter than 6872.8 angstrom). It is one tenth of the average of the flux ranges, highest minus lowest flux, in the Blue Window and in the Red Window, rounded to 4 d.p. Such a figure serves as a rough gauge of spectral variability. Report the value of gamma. 0.0850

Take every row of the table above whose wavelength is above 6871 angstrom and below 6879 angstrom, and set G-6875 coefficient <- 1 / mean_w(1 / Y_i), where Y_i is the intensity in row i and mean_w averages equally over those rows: 31.84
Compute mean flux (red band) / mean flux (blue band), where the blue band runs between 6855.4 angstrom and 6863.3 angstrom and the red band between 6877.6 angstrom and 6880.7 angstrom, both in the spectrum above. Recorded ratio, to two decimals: 1.02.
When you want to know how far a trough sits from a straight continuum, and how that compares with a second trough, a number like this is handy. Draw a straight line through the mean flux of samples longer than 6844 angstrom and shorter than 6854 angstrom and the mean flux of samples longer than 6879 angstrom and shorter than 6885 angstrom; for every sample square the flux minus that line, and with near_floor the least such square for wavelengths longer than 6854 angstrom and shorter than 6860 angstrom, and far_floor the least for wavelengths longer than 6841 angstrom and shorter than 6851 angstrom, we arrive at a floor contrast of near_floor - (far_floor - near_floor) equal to 0.1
